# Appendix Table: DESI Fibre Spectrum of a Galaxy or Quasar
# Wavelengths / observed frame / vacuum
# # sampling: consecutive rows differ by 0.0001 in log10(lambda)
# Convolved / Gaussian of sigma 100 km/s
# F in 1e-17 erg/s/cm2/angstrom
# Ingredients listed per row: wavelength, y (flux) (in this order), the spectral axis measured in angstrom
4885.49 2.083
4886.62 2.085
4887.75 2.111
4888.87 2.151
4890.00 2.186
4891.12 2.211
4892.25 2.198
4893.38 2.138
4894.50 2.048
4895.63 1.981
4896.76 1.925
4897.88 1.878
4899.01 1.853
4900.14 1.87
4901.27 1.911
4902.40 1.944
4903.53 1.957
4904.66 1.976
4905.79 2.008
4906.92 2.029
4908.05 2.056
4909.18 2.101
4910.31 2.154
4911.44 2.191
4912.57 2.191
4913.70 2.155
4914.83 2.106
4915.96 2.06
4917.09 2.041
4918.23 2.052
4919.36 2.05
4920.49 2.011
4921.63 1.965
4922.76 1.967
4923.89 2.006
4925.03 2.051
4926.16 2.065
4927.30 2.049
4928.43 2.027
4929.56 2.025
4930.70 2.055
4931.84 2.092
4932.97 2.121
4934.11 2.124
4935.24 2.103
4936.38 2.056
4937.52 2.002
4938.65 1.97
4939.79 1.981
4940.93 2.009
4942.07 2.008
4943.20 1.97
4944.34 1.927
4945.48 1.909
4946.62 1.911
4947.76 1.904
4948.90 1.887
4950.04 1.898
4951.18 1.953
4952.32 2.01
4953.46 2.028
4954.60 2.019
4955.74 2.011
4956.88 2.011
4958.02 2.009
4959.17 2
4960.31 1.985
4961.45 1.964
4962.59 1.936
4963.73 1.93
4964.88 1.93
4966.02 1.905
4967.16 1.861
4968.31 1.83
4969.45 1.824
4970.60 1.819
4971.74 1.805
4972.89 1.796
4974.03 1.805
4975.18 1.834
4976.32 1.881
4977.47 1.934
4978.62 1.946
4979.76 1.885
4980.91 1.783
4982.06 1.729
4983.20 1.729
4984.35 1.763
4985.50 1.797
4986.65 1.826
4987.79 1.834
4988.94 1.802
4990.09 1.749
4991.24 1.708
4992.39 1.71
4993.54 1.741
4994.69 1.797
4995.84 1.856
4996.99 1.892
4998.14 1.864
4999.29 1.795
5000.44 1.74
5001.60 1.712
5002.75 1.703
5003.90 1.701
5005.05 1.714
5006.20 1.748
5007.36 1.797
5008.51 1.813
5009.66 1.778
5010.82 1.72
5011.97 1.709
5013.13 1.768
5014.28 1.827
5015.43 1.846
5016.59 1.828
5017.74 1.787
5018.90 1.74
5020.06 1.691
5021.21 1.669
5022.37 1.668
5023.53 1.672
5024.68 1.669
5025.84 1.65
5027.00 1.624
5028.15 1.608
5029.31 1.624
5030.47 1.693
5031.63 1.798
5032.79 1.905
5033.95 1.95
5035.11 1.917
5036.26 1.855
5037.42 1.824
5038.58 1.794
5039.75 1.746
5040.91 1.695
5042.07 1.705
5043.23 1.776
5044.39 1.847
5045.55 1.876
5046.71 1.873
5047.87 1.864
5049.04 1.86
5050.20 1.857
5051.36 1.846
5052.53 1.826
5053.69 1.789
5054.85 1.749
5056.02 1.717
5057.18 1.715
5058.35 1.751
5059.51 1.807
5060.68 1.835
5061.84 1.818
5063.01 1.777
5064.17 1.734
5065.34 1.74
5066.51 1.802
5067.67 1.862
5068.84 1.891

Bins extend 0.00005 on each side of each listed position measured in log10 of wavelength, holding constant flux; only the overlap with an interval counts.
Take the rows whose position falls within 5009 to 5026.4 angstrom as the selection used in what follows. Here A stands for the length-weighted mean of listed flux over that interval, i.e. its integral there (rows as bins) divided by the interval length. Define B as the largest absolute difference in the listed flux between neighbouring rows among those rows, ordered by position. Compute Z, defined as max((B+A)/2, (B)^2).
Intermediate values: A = 1.74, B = 0.059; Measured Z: 0.90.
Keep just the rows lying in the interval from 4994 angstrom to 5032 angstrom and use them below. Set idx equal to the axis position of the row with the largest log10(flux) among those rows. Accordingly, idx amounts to 4996.99 angstrom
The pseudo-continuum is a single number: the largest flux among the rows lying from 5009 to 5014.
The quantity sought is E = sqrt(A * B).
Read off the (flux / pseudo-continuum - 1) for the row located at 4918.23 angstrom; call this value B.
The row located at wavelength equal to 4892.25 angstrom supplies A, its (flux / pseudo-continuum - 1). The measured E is 0.19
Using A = 0.24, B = 0.154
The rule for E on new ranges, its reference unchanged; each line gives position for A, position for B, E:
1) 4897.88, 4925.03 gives 0.09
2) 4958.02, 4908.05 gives 0.14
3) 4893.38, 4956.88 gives 0.16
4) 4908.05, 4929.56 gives 0.15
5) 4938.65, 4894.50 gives 0.13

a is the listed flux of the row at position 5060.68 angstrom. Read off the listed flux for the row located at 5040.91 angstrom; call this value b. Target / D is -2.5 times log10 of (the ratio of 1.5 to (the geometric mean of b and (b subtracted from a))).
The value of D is -1.22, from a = 1.835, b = 1.695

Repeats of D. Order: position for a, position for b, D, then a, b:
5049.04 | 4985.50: -1.62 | 1.86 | 1.797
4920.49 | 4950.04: -1.28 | 2.011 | 1.898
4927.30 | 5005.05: -0.74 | 2.049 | 1.714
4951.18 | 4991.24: -0.91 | 1.953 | 1.708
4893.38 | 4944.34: -0.93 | 2.138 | 1.927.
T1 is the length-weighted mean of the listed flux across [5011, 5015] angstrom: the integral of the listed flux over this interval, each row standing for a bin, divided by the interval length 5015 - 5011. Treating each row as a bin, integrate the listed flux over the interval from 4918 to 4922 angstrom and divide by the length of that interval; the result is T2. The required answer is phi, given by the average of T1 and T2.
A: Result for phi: 1.89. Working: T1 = 1.77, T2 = 2.02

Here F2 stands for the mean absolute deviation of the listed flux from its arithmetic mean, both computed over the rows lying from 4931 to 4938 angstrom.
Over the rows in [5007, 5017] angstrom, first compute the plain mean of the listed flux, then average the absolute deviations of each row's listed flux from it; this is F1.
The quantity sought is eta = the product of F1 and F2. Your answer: 0.0014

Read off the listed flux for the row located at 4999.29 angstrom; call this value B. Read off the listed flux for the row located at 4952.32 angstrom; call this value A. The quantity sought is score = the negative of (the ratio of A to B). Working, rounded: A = 2.01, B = 1.795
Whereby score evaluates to -1.12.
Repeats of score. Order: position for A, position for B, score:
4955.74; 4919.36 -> -0.98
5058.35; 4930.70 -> -0.85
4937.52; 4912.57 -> -0.91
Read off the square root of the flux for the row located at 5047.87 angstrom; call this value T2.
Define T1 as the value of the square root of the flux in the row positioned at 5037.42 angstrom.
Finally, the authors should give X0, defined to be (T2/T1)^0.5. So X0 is 1.01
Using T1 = 1.35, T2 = 1.37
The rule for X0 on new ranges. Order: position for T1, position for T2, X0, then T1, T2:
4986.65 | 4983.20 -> 0.99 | 1.35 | 1.31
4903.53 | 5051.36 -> 0.99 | 1.40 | 1.36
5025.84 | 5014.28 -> 1.03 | 1.28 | 1.35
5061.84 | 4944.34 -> 1.01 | 1.35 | 1.39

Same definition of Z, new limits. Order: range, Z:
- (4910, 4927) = 1.06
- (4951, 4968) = 1.01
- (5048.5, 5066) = 0.92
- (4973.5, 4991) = 0.96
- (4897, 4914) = 1.03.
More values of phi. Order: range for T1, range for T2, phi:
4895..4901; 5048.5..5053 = 1.87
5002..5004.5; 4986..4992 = 1.74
